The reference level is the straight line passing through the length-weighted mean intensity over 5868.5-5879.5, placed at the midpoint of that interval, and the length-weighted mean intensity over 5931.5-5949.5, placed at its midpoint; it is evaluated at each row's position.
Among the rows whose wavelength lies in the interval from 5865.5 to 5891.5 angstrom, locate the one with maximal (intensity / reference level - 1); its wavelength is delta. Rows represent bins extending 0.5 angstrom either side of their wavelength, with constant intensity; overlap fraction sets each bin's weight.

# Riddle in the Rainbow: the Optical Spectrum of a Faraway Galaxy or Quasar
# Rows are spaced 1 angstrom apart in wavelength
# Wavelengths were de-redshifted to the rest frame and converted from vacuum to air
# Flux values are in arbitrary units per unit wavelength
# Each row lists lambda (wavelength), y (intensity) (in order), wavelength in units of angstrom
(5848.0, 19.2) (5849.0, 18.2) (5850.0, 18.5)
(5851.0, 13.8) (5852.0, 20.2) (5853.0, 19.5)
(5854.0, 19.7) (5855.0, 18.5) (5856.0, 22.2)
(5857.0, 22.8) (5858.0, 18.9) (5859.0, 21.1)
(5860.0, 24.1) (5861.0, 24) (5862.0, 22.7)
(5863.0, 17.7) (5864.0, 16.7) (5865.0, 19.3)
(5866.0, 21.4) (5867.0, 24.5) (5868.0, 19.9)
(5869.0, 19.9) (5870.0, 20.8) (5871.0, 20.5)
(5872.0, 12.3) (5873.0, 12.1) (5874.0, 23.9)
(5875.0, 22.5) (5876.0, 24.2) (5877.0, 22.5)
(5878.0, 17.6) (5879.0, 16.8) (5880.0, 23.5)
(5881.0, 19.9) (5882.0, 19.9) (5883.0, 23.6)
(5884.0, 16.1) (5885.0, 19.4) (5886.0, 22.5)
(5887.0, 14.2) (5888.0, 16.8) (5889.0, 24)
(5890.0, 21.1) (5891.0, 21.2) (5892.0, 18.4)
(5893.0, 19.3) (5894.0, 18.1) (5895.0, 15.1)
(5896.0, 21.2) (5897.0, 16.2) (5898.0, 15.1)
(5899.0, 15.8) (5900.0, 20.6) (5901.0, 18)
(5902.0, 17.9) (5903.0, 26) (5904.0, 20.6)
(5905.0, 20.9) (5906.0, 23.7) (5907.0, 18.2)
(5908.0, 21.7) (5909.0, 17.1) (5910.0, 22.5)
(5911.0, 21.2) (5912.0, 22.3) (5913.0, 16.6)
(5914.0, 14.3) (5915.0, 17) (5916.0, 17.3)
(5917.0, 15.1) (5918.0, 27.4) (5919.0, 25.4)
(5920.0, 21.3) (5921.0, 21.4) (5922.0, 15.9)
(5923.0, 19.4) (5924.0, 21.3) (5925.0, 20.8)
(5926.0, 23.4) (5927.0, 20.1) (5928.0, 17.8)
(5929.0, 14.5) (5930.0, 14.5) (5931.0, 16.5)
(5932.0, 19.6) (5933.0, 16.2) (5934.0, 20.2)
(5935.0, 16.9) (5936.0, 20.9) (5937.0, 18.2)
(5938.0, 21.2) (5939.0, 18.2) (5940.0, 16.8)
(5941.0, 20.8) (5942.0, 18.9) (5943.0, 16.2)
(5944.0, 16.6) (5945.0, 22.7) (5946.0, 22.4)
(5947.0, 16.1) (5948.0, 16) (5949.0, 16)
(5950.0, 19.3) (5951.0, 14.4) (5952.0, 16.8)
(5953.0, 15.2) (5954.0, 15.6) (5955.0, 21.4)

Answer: 5867.0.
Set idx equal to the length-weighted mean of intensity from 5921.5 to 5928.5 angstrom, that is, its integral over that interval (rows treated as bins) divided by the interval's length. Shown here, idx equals 19.8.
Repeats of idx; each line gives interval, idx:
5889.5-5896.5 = 19.2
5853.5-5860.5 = 21.0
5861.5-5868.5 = 20.3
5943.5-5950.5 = 18.4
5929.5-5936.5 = 17.8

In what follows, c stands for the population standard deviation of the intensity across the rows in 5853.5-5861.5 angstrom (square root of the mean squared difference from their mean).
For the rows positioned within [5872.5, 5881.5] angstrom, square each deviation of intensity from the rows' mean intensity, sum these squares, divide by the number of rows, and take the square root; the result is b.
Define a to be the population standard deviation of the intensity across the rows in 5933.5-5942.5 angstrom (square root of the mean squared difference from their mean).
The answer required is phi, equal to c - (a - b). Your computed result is 4.3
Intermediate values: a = 1.62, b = 3.9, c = 2.07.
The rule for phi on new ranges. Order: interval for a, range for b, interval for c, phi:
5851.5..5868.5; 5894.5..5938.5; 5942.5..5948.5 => 3.9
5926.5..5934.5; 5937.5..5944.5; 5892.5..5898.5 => 1.9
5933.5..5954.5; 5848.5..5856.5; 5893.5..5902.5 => 1.9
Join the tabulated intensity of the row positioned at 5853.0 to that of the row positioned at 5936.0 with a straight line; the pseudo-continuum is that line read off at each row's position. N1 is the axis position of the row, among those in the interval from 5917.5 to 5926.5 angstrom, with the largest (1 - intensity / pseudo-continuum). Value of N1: 5922.0 angstrom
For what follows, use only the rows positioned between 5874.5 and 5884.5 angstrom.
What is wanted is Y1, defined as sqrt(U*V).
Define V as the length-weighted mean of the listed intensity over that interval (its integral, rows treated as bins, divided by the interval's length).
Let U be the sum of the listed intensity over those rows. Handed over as 65.3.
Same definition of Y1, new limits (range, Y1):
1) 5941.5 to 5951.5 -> 56.5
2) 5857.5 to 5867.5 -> 66.5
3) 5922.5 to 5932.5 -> 59.4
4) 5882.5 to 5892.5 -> 62.4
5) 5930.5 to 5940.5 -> 58.4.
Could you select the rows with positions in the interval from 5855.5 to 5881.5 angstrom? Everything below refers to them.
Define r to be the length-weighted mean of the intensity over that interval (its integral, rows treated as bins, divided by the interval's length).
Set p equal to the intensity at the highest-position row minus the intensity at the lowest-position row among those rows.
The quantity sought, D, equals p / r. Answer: -0.11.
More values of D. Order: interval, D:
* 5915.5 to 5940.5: -0.03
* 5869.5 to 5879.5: -0.21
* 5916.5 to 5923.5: 0.21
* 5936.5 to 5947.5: -0.11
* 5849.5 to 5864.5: -0.09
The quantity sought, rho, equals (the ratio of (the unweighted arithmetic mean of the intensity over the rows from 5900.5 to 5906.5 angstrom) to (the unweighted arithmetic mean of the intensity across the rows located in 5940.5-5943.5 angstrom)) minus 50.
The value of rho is -48.9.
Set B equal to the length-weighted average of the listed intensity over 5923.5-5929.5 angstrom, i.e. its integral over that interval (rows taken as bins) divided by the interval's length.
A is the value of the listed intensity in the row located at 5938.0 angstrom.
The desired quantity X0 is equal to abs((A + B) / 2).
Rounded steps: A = 21.2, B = 20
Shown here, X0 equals 20.4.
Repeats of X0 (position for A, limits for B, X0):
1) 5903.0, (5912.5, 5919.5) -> 22.5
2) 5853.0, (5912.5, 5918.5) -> 18.7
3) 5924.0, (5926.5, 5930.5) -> 19.0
